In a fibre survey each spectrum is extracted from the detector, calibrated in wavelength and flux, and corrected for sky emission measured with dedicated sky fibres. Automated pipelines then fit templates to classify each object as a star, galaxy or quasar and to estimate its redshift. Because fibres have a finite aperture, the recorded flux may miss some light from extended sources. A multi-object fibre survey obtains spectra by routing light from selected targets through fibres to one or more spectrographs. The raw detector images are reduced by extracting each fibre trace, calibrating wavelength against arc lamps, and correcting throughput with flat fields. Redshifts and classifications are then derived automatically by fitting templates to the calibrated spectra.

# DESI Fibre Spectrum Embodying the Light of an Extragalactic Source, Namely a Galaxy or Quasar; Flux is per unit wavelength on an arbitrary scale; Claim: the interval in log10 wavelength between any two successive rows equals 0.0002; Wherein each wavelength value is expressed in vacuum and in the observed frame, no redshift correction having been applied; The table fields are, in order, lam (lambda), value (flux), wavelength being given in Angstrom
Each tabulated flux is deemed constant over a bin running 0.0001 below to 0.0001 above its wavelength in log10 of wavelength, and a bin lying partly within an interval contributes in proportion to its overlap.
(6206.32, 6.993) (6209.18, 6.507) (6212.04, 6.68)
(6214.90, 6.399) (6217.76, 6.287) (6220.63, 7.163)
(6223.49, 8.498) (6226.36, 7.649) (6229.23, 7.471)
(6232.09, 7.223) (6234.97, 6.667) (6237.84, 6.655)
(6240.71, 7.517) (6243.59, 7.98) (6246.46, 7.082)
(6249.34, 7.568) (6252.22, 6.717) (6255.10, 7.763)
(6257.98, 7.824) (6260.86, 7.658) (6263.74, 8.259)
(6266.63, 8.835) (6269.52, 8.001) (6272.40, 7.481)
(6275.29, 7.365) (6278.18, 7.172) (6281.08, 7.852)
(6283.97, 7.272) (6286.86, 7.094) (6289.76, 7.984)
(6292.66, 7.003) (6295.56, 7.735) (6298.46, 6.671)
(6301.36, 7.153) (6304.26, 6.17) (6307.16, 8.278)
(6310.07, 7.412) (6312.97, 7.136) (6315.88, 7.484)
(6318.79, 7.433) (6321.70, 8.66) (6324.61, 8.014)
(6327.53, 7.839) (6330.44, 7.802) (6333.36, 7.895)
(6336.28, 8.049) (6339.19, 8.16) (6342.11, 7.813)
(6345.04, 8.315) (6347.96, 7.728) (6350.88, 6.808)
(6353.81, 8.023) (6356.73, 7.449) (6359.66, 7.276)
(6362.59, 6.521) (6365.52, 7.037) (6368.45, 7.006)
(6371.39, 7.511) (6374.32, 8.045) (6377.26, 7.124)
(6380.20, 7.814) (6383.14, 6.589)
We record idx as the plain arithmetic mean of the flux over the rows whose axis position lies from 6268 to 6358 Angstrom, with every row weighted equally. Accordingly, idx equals 7.6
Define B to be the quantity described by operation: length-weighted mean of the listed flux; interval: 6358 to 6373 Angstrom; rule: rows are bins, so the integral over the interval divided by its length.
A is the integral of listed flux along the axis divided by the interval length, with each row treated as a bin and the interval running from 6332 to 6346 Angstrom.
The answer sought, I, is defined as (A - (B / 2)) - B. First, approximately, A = 8.04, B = 7.08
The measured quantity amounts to -2.59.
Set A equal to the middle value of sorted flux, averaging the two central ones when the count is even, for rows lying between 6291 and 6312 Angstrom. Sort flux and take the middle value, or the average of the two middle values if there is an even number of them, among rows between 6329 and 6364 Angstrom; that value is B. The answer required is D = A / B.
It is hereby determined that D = 0.916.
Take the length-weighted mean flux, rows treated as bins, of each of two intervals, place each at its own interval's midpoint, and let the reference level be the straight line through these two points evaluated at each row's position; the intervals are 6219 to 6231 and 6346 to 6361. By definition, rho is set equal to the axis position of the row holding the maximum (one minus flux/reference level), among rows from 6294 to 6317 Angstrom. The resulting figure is 6304.26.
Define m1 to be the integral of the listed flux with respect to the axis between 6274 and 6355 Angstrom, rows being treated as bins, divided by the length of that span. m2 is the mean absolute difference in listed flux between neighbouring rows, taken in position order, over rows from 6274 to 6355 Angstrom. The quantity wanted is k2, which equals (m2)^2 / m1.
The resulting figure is 0.0488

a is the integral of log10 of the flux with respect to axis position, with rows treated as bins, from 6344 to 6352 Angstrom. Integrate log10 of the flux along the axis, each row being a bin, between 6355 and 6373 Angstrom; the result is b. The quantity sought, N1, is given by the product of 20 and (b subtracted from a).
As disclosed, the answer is -167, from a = 7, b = 15.4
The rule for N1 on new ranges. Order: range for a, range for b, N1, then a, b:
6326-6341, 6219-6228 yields 110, 14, 8.0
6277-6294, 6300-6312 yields 89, 15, 10.3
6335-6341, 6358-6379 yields -251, 5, 18.0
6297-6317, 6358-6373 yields 87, 17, 12.7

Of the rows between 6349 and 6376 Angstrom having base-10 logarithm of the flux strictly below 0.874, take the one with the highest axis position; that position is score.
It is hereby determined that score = 6368.45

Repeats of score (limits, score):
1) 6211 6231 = 6229.23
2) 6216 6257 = 6252.22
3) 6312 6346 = 6318.79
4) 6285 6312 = 6310.07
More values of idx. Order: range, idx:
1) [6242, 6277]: 7.7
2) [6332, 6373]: 7.5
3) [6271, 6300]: 7.4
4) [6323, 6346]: 8.0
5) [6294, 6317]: 7.3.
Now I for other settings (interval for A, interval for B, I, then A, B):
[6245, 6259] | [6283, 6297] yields -3.75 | 7.38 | 7.42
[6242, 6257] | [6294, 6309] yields -3.38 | 7.43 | 7.21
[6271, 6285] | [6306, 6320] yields -3.87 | 7.43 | 7.53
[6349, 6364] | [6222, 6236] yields -4.05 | 7.23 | 7.52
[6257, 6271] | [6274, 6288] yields -2.91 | 8.13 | 7.36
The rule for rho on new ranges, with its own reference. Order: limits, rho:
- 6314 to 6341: 6318.79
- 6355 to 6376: 6362.59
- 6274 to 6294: 6292.66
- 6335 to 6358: 6350.88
